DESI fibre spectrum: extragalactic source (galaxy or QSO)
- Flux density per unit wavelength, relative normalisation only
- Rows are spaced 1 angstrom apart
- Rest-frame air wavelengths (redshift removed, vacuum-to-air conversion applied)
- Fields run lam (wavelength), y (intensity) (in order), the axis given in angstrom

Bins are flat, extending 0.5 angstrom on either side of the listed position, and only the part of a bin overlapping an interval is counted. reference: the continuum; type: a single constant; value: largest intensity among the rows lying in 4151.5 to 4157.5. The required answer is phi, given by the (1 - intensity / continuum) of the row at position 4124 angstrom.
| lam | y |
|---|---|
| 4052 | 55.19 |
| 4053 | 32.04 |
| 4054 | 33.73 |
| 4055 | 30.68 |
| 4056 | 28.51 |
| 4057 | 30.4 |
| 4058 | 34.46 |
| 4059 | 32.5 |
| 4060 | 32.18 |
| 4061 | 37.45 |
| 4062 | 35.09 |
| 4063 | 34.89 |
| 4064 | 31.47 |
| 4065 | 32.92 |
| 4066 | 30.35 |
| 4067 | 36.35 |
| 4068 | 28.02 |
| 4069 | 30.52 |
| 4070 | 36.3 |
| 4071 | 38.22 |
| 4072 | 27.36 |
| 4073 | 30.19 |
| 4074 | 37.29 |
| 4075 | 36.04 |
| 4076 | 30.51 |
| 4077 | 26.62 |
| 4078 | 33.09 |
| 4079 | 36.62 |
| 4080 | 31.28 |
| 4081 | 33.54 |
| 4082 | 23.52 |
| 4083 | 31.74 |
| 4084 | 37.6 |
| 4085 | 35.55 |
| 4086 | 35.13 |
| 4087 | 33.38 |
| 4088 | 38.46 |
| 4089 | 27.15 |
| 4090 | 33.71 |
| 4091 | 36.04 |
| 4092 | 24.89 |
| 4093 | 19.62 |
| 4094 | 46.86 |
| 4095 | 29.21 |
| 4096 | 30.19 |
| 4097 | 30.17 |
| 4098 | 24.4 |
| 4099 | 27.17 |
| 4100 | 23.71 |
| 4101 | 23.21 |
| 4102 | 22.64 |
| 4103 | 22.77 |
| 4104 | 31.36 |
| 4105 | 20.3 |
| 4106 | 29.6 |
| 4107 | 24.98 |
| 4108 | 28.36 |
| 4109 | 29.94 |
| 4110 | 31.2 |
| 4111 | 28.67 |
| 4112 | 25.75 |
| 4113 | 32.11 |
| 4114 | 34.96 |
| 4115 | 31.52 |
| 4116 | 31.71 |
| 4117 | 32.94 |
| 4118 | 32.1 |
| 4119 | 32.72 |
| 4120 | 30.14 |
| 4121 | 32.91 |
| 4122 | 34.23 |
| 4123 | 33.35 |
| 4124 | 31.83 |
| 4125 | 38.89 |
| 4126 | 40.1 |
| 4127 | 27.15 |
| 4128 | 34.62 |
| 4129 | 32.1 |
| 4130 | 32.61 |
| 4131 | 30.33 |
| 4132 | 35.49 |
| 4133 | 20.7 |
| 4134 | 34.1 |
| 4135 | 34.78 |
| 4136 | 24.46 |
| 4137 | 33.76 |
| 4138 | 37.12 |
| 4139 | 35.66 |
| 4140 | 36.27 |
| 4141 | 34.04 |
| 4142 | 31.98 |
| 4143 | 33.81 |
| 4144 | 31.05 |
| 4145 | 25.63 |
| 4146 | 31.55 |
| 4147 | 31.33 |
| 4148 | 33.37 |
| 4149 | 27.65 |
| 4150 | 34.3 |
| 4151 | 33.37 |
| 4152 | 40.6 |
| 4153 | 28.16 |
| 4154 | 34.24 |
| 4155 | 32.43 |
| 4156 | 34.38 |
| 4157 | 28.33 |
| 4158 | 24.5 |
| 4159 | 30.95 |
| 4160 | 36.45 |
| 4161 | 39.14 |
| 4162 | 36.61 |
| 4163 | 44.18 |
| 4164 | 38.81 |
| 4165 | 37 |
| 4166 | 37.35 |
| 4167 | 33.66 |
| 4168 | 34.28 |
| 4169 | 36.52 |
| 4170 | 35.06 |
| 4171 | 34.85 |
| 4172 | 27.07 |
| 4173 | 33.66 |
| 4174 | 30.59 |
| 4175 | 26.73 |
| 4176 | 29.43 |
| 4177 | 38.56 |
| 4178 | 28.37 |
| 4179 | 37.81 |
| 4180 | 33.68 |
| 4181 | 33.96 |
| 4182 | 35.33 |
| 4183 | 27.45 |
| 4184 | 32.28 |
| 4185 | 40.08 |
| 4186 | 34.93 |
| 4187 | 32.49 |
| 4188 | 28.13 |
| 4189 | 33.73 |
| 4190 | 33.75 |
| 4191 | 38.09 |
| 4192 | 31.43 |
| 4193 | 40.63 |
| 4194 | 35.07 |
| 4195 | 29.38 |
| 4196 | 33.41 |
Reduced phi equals 0.22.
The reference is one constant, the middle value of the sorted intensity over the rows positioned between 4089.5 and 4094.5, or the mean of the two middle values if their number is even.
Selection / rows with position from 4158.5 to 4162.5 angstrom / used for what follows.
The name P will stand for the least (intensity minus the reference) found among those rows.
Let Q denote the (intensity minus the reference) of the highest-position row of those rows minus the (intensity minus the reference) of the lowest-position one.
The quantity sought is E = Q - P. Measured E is 8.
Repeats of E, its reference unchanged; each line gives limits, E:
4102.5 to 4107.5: 16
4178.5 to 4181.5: -4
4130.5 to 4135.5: 17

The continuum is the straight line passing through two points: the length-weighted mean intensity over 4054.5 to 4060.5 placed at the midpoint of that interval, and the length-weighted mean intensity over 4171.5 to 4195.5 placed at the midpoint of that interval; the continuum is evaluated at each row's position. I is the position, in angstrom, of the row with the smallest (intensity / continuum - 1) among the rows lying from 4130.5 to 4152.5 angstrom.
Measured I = 4133 angstrom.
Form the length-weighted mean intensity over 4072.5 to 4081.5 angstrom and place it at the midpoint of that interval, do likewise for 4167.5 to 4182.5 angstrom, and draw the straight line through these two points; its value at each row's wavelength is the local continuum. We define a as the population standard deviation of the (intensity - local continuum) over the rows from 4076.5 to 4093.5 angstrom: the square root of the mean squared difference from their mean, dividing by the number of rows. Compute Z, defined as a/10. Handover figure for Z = 0.53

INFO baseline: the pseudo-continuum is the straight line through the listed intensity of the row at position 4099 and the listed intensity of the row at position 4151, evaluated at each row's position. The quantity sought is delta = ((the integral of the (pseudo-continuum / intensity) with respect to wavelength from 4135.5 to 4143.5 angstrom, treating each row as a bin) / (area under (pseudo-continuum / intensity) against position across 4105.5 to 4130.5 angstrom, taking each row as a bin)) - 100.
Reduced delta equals -99.67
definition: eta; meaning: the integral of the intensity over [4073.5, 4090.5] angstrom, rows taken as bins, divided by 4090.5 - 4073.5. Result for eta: 33.0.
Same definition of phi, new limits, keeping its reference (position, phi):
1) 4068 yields 0.31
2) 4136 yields 0.40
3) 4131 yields 0.25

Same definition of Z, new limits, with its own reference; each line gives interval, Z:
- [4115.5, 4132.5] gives 0.30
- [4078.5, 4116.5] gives 0.56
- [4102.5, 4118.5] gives 0.38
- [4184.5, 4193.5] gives 0.39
